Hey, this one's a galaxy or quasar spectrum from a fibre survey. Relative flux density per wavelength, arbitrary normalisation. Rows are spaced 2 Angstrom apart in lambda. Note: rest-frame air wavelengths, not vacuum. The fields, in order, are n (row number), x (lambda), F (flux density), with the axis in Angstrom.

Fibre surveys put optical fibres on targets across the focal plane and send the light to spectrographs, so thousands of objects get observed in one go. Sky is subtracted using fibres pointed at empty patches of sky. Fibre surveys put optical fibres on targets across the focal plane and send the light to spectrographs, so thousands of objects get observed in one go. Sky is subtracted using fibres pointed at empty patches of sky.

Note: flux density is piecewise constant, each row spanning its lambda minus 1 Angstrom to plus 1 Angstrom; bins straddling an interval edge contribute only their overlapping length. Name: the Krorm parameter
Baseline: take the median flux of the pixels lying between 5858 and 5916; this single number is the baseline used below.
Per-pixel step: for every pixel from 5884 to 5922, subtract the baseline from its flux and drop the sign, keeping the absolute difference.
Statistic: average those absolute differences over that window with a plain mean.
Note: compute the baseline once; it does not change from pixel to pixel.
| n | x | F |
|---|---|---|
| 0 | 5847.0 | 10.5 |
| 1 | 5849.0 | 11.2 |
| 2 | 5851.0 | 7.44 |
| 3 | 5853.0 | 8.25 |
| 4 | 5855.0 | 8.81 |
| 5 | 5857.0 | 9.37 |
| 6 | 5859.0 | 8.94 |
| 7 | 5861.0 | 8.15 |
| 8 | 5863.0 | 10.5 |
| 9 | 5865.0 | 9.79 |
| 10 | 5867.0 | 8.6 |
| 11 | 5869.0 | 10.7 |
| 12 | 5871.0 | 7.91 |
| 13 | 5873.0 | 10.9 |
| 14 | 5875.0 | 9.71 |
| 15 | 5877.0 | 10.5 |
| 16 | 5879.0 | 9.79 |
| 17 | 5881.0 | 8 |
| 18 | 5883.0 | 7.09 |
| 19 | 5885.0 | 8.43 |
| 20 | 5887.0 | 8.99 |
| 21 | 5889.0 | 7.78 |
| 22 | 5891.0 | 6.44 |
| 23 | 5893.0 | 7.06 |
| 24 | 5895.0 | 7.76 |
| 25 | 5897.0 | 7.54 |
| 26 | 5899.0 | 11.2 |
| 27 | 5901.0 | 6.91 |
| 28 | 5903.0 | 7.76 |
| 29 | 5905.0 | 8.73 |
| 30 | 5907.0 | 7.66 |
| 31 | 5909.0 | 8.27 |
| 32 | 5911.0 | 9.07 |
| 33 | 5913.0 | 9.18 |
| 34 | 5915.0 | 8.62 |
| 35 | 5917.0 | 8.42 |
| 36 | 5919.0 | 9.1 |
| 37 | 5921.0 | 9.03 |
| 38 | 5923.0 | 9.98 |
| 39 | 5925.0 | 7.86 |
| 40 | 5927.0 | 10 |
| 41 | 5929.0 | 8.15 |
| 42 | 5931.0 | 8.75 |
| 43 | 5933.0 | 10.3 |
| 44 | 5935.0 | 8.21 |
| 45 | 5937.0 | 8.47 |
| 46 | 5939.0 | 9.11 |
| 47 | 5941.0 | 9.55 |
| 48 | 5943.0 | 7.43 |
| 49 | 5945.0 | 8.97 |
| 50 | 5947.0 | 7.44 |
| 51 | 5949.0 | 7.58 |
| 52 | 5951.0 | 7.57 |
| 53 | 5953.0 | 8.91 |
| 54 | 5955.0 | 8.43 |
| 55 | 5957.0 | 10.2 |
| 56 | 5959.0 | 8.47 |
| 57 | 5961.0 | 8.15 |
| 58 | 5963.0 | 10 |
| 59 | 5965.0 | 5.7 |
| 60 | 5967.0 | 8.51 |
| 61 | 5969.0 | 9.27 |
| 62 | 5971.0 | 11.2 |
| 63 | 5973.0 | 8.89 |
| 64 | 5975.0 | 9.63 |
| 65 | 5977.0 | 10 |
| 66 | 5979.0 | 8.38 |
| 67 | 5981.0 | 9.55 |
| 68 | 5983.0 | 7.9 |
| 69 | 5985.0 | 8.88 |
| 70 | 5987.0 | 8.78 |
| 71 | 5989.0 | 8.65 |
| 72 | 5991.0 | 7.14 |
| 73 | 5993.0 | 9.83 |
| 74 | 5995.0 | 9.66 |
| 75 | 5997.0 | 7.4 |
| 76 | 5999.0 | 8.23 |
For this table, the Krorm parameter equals 0.83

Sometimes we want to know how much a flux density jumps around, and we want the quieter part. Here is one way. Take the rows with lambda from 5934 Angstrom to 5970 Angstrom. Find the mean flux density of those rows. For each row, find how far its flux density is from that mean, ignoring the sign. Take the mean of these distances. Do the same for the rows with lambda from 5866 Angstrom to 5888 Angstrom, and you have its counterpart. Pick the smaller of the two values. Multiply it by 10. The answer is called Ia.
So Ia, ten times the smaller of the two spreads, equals 7.8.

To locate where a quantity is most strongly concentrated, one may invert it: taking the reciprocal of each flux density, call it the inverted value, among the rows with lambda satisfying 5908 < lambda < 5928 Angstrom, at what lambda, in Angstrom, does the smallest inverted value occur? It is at 5927.0 Angstrom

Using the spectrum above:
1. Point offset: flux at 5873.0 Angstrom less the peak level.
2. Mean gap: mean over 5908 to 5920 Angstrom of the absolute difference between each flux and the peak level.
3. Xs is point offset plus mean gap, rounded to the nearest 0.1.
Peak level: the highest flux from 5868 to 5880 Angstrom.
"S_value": 2.1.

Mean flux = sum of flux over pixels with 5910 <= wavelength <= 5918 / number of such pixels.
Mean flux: 8.82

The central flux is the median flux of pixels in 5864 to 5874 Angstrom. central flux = 9.8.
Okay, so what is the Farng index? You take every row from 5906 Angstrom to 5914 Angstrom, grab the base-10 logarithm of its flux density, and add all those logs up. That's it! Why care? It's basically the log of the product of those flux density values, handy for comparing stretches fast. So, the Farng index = 3.72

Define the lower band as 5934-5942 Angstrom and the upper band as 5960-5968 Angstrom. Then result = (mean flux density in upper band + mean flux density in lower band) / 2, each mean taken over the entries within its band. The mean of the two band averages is 8.46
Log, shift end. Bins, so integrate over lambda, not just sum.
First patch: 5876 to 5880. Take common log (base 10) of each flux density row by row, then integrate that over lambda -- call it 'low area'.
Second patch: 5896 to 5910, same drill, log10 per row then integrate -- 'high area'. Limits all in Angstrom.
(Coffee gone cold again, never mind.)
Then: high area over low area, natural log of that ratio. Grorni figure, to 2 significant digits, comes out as 1.2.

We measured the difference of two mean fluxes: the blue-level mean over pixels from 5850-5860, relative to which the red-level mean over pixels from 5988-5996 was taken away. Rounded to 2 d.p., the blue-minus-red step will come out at -0.26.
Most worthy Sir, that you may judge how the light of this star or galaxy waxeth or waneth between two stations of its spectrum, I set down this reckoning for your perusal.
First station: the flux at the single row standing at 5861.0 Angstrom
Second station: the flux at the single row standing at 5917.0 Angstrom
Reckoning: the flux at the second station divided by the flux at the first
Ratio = 1.03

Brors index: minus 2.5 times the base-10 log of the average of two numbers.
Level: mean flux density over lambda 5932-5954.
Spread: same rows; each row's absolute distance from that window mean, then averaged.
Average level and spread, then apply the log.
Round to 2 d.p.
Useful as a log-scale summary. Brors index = -1.67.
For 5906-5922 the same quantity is -1.64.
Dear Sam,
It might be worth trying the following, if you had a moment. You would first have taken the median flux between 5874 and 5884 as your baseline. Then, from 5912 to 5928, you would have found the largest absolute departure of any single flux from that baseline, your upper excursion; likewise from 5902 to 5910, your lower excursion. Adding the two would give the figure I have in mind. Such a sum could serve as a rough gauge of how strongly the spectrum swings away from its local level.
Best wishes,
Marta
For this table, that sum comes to 3.9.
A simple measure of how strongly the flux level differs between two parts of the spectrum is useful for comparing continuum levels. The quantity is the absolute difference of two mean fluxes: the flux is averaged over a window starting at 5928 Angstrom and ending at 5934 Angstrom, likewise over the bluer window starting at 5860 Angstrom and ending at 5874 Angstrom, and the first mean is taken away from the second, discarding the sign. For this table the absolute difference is 0.4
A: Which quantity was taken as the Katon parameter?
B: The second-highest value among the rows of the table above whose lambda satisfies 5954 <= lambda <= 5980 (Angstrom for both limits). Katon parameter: 10.2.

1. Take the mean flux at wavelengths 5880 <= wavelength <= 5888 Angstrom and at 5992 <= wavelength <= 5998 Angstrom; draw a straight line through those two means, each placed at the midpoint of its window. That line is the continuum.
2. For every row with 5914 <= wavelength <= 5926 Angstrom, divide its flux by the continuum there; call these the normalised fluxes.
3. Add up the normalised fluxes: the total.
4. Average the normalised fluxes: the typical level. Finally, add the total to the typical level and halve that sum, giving 3.7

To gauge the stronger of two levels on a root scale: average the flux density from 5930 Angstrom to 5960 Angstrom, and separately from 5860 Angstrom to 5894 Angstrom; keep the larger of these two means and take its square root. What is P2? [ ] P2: 2.97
